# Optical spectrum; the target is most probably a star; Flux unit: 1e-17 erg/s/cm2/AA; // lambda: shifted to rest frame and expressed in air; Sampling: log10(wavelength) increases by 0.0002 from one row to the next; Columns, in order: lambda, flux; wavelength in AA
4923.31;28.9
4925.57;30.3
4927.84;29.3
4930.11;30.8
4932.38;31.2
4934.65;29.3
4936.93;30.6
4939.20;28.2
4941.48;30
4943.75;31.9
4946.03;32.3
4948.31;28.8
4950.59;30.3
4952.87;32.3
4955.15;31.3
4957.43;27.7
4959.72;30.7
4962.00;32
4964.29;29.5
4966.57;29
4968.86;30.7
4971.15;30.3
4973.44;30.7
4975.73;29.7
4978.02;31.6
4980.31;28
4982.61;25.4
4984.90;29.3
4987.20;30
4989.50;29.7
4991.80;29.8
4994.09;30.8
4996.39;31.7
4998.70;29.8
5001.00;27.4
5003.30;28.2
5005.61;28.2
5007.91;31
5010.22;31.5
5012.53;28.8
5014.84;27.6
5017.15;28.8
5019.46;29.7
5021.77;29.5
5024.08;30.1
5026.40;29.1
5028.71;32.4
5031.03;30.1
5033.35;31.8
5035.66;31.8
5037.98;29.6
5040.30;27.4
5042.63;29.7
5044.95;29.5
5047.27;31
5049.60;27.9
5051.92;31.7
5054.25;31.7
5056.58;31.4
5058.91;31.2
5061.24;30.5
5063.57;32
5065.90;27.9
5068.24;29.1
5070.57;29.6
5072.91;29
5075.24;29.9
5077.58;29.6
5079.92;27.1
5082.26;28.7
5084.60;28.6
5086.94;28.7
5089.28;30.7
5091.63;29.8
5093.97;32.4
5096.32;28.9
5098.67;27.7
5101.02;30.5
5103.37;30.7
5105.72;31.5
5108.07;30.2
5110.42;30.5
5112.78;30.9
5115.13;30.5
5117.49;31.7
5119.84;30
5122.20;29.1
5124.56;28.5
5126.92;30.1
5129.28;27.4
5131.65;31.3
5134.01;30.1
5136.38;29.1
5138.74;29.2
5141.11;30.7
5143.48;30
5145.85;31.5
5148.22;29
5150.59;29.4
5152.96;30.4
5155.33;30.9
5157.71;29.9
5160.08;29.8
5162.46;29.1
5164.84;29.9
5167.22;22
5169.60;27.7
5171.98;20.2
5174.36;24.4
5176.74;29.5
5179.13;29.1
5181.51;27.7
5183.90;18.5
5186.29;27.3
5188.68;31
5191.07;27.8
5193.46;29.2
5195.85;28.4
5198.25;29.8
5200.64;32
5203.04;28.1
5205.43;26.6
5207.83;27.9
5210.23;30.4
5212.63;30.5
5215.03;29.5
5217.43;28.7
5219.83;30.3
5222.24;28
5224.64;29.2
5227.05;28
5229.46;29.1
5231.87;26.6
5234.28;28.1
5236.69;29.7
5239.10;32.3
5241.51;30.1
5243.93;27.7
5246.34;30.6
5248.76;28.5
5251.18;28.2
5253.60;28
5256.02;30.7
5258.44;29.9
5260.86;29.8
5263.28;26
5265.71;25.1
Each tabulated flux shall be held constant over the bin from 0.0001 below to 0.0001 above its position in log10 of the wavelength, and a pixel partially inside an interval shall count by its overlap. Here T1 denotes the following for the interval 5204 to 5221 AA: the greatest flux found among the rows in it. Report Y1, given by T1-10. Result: 20.5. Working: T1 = 30.5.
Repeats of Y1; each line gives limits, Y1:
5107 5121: 21.7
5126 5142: 21.3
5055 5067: 22.0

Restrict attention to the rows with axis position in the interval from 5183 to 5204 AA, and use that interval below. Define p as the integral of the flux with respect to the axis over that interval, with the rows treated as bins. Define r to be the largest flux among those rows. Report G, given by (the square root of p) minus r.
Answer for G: -8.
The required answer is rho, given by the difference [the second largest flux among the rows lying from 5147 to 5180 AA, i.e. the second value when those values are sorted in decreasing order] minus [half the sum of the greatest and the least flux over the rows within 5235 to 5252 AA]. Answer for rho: 0.4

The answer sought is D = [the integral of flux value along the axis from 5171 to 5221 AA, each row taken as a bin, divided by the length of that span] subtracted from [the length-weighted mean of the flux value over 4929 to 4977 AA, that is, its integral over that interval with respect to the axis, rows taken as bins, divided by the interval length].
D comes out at 2.36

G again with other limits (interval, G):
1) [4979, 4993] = -10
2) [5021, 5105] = 18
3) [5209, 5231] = -5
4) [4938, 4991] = 8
